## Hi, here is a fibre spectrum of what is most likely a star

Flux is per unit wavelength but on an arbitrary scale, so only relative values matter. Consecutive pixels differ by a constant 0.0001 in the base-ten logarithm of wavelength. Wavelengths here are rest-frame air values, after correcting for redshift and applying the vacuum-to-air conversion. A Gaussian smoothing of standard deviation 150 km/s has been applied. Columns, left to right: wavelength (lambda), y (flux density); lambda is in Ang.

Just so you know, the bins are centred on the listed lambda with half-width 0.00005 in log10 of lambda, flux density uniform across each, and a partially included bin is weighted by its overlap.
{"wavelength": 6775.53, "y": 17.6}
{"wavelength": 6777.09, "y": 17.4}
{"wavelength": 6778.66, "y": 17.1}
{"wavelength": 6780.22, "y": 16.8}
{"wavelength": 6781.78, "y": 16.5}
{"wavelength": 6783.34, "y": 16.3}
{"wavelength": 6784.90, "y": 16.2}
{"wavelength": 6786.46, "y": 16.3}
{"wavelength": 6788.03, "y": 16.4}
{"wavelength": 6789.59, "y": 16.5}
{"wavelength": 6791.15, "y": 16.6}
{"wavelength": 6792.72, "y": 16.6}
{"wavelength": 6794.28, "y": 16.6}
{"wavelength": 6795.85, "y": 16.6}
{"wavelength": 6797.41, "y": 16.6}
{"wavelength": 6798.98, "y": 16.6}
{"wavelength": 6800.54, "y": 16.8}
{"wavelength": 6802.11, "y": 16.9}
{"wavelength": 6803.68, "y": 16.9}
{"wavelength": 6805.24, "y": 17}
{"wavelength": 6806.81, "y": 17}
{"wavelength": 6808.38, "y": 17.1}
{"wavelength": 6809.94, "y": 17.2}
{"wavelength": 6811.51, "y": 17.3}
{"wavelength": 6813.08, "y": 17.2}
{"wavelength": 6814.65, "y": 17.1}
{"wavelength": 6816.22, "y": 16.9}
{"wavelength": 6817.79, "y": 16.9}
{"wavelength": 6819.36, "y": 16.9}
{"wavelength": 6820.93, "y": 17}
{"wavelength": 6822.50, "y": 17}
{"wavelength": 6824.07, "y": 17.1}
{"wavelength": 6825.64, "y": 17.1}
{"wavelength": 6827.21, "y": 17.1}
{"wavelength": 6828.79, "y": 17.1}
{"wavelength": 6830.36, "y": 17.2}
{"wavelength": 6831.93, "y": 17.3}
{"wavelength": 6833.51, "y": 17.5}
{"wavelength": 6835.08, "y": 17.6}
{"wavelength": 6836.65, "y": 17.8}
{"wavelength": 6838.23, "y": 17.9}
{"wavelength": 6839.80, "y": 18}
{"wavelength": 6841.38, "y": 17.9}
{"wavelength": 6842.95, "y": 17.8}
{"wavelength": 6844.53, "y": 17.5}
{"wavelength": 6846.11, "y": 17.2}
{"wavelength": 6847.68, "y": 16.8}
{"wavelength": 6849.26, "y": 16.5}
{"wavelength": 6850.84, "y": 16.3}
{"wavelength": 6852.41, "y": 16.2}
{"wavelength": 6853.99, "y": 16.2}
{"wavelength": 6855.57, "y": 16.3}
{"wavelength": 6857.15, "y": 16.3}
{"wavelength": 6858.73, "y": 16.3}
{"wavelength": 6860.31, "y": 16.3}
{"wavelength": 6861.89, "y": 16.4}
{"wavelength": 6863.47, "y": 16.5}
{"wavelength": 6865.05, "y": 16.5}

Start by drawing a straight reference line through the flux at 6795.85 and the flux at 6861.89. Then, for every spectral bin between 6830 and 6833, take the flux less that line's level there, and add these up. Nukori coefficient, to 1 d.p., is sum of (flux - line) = 1.5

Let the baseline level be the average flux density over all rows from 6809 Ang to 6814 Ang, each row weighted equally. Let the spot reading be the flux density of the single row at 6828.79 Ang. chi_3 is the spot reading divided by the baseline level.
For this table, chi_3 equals 0.99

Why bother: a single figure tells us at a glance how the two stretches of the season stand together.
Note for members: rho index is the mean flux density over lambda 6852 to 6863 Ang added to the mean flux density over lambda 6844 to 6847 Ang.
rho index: 33.6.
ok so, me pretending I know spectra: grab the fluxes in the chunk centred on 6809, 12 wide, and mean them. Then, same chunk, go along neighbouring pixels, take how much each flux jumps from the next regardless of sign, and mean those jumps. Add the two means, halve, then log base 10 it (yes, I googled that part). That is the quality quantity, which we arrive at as 0.934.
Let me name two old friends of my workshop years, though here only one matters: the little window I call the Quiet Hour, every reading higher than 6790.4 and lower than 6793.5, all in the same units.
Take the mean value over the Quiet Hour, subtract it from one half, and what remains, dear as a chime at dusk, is -16.1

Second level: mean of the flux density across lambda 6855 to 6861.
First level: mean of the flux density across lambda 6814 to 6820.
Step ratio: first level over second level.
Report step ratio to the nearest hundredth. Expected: 1.04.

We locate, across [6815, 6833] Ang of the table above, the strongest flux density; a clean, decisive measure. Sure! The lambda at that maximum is 6831.93 Ang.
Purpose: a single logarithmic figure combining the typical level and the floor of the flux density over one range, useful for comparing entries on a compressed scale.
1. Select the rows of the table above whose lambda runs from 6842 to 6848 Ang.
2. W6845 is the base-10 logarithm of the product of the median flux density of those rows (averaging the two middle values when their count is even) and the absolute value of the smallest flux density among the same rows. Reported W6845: 2.46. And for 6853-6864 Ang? 2.42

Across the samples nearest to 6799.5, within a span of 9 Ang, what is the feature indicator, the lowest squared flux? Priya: 276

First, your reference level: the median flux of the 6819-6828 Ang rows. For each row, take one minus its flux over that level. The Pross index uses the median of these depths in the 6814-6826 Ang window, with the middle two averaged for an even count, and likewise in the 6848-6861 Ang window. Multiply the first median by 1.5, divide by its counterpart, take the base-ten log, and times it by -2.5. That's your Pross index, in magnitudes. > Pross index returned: 2.5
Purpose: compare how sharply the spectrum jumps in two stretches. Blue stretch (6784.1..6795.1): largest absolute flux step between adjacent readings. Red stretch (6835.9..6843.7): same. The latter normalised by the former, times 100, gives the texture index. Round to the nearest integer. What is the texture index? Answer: 100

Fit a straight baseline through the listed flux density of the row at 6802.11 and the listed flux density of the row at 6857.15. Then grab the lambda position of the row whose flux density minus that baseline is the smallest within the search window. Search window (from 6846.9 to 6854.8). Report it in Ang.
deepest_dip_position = 6852.41 Ang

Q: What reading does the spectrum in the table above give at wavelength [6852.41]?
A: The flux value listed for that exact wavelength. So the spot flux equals 16.2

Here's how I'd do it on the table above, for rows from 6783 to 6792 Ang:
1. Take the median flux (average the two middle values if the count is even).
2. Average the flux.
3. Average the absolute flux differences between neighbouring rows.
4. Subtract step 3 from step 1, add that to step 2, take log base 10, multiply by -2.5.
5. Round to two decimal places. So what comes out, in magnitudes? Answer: -3.78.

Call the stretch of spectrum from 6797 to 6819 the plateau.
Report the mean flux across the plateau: 17.0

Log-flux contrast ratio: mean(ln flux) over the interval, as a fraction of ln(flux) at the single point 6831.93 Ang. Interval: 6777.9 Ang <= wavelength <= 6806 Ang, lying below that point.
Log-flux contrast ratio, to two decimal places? 0.99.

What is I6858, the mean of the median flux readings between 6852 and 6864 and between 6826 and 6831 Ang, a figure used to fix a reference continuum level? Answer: 16.7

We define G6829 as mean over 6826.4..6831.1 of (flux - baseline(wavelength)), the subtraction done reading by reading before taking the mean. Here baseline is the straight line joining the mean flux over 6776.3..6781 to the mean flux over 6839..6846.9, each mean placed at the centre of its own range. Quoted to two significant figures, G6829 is -0.42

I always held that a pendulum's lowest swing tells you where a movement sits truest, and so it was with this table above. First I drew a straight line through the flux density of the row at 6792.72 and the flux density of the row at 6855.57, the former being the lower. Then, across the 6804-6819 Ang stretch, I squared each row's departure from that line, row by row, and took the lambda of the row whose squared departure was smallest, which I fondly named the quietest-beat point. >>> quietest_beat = 6816.22 Ang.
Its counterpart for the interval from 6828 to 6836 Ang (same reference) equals 6828.79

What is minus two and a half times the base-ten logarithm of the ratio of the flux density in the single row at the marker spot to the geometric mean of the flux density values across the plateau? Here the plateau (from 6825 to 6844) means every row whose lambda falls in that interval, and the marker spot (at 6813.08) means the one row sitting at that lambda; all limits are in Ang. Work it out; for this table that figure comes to 0.020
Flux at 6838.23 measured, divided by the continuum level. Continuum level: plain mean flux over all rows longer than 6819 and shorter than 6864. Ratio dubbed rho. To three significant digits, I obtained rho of 1.05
